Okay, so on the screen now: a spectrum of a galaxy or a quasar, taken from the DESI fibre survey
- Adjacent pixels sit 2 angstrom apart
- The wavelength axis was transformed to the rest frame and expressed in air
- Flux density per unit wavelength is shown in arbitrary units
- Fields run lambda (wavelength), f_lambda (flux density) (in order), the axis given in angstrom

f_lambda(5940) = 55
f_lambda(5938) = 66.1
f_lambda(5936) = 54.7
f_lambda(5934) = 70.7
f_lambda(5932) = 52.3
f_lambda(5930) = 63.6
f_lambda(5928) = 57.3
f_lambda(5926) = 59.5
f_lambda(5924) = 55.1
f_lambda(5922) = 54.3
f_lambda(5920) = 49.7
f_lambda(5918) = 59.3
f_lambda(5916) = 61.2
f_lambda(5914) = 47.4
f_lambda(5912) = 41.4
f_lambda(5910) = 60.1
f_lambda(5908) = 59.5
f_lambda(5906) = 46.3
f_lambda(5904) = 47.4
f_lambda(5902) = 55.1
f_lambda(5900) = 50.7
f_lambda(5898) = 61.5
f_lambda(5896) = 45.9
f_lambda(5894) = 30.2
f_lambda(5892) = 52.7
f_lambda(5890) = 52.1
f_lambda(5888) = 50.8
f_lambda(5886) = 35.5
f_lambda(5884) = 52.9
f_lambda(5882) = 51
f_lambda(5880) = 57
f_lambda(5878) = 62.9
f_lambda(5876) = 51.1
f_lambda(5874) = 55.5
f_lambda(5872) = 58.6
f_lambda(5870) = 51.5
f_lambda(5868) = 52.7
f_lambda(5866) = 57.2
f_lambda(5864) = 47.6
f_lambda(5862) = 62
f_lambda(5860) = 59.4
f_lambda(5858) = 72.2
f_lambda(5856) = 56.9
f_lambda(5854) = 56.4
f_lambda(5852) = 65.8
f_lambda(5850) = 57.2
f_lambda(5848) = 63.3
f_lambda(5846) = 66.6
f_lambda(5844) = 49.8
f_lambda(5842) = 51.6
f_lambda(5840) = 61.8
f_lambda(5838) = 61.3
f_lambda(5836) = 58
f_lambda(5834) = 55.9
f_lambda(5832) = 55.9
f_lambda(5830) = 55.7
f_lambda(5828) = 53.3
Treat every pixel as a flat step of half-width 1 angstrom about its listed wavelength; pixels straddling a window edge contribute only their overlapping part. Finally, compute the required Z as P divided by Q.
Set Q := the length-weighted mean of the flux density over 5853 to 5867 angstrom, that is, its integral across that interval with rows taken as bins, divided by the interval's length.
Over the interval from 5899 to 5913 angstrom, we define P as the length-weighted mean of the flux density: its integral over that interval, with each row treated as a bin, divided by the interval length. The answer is 0.88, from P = 51.5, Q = 59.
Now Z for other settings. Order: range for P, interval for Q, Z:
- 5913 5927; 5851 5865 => 0.92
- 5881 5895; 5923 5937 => 0.79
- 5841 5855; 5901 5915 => 1.15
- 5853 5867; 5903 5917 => 1.13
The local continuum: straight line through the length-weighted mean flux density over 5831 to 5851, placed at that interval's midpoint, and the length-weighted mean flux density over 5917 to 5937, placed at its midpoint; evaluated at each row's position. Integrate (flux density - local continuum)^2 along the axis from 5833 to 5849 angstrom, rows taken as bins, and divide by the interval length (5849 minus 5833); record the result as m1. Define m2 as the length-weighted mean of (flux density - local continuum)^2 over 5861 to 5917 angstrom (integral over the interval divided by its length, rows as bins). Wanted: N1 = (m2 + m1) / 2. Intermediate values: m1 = 30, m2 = 92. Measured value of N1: 61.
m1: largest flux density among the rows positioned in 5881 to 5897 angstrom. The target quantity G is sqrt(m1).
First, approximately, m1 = 52.9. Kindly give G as 7.27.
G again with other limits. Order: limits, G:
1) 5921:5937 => 8.41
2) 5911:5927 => 7.82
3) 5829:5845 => 7.86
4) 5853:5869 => 8.50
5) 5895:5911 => 7.84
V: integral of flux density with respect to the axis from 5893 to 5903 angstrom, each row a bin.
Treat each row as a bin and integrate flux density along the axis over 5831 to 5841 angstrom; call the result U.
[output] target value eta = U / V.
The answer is 1.20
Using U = 586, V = 487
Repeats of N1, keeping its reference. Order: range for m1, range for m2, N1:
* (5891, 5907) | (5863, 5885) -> 93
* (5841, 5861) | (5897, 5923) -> 54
